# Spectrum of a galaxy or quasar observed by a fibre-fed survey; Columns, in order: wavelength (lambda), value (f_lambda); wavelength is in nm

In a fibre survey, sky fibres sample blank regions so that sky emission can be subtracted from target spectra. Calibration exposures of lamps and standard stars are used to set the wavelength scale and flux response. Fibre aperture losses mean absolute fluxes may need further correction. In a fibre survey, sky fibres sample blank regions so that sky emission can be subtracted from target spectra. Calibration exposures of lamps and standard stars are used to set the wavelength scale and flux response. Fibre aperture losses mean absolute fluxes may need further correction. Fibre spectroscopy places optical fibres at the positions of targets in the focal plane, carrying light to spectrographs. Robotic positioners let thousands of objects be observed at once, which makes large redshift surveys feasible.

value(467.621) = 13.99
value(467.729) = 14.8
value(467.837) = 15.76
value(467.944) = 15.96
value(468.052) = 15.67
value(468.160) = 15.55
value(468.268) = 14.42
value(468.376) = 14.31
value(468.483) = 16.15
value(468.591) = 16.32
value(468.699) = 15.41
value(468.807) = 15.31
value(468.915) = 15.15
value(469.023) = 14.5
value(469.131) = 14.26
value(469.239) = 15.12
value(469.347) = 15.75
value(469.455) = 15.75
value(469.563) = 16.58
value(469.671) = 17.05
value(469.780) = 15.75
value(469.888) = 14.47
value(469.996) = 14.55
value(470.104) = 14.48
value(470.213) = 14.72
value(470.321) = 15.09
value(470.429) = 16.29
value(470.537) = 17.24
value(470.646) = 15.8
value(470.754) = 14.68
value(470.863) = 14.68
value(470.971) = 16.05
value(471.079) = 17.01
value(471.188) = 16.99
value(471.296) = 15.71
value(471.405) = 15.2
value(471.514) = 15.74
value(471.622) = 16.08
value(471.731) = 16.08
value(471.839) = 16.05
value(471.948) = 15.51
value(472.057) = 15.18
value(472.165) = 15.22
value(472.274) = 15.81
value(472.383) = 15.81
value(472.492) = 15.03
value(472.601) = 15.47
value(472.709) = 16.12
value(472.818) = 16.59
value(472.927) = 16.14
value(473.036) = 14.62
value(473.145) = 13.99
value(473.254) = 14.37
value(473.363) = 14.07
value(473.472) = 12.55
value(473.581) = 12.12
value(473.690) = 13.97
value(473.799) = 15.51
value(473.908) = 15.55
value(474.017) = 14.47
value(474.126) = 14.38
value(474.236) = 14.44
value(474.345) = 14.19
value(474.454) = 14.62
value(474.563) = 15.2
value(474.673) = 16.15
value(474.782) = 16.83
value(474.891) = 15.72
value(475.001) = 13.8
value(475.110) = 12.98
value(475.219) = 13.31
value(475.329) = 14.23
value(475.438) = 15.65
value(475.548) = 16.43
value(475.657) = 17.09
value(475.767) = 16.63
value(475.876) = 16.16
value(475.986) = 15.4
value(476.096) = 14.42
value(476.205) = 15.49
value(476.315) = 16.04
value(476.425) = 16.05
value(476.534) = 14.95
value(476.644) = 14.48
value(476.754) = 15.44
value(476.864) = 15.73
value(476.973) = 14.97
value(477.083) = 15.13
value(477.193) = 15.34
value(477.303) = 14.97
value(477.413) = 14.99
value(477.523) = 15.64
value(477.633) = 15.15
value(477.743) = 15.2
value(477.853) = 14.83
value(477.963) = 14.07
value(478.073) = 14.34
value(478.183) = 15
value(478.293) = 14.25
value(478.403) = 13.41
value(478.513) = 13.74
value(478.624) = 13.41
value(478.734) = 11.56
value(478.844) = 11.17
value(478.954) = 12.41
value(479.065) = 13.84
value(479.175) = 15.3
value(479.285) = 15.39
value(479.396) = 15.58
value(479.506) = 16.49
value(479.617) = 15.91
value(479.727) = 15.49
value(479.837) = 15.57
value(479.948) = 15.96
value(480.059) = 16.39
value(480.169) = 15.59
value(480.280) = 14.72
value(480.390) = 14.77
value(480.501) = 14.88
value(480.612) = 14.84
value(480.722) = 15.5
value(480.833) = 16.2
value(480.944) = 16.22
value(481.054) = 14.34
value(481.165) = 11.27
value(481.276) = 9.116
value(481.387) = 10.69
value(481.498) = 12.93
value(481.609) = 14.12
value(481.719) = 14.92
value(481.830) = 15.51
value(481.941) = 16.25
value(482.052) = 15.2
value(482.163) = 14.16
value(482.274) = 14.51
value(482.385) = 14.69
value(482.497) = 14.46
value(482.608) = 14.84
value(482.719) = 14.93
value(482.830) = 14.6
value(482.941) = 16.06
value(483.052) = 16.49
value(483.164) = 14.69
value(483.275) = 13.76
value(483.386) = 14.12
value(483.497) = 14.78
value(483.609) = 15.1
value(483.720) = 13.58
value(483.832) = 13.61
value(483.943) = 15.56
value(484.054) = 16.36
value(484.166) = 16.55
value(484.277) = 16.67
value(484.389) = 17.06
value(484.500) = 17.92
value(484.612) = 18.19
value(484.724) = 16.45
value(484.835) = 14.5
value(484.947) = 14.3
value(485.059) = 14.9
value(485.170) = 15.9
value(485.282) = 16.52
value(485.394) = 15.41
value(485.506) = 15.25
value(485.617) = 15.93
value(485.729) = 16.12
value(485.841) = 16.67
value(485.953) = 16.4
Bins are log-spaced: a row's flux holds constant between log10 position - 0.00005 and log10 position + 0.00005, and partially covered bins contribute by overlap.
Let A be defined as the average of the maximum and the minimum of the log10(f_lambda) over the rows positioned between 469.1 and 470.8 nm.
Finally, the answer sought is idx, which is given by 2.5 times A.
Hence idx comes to 2.99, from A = 1.20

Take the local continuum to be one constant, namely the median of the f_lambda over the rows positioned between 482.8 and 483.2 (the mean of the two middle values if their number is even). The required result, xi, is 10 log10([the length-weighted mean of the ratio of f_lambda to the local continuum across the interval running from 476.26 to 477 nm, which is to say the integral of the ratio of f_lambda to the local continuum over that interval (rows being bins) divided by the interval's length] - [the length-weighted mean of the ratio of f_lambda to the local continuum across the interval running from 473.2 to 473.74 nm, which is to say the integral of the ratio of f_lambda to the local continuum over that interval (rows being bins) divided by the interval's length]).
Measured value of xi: -9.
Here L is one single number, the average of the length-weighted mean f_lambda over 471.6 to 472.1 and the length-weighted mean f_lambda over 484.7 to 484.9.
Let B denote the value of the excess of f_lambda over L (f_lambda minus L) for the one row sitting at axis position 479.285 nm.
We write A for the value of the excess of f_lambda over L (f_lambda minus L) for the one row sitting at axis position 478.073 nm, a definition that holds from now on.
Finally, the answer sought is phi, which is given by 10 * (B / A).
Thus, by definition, 1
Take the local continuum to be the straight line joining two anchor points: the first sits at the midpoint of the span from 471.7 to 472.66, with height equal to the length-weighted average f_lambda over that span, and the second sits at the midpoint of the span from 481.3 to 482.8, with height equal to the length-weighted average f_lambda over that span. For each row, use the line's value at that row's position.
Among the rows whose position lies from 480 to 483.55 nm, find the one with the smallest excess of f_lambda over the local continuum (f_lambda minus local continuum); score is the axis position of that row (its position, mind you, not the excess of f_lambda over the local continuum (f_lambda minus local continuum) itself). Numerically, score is 481.276 nm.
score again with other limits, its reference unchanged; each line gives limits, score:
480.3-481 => 480.390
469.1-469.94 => 469.131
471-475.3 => 473.581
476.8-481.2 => 478.844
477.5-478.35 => 477.963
